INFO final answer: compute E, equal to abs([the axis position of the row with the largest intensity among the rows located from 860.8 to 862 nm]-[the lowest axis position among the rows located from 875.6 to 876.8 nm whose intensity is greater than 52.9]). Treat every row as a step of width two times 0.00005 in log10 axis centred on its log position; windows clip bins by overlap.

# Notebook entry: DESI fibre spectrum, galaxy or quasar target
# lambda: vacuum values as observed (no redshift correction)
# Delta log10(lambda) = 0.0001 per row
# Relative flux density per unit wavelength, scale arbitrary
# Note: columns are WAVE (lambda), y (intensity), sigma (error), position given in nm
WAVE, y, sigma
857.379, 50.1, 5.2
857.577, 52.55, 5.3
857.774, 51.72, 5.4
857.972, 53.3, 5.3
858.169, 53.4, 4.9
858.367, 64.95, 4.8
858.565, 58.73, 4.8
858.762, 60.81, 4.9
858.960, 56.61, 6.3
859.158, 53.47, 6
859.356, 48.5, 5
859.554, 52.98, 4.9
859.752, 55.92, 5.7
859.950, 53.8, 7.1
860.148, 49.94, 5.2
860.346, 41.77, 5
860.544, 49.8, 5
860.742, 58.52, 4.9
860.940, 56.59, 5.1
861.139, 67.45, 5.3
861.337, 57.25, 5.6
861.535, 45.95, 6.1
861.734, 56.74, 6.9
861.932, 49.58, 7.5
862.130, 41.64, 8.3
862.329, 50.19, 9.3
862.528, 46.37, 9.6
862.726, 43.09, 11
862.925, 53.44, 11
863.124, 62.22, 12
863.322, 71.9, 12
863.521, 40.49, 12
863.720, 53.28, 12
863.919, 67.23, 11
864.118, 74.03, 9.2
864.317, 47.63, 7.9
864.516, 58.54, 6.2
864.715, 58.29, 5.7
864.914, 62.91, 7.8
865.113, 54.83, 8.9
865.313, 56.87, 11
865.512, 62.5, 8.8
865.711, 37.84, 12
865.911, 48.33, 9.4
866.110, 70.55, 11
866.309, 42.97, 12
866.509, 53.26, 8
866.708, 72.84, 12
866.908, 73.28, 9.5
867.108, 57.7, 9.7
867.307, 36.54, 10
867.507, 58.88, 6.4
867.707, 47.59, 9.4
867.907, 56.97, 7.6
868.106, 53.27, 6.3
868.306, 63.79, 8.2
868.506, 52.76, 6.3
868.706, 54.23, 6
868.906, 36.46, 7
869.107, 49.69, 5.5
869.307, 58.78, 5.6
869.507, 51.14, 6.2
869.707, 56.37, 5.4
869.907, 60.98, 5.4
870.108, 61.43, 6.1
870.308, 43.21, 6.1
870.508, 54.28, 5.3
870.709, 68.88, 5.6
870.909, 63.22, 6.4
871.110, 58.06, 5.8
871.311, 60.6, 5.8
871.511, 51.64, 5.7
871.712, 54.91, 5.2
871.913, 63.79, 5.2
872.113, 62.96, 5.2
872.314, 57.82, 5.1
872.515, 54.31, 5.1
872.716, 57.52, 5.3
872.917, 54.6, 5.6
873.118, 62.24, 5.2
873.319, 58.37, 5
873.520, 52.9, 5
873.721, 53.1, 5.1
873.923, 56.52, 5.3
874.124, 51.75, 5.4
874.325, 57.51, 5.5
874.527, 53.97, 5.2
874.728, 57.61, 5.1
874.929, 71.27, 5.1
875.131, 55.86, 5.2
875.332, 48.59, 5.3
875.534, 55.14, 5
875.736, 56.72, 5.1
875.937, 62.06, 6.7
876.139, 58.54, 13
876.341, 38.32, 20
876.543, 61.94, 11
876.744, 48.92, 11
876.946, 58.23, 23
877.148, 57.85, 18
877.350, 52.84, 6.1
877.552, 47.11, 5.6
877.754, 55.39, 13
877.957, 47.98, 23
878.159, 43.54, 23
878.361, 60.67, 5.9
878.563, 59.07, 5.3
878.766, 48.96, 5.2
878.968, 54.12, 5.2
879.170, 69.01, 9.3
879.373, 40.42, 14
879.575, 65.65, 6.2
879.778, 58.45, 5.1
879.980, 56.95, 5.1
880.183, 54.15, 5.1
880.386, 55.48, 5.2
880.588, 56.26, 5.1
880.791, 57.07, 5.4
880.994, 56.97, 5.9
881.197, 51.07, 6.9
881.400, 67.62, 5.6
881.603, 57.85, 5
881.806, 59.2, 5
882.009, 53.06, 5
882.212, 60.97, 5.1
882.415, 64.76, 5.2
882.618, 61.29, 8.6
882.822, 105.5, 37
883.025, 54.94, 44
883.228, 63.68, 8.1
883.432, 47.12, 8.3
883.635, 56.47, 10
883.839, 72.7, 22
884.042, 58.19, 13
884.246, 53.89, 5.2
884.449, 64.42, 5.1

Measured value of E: 14.60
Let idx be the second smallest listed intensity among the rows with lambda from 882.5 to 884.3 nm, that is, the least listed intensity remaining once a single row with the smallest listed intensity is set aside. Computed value 53.89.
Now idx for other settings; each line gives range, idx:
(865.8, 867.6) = 42.97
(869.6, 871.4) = 54.28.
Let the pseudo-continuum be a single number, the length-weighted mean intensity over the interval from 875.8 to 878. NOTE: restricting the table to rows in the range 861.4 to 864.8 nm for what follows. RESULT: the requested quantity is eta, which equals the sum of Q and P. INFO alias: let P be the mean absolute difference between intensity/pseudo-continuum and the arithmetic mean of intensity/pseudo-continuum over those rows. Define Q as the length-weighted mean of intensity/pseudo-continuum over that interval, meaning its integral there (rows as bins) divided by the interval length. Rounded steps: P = 0.153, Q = 1.01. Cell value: 1.16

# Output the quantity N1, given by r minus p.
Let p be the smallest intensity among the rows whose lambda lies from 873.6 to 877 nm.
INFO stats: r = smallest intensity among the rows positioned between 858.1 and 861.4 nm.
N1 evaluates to 3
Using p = 38.32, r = 41.77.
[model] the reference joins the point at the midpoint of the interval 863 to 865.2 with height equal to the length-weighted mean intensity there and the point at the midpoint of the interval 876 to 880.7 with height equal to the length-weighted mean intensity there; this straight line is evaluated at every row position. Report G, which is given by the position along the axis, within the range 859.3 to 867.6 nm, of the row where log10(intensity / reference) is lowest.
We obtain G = 867.307 nm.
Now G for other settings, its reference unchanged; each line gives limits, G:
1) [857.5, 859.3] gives 857.774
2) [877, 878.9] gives 878.159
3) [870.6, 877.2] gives 876.341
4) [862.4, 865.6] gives 863.521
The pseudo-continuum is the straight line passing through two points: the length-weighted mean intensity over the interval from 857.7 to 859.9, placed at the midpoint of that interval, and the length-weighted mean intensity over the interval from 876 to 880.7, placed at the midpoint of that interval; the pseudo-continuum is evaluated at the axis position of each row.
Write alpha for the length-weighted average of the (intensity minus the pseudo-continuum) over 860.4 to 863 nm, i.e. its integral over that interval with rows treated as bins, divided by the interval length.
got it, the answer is -3.5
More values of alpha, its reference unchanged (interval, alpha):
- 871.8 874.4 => 2.5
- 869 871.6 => 1.9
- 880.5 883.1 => 7.9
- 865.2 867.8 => 0.3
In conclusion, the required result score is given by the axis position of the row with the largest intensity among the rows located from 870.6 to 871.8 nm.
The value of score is 870.709 nm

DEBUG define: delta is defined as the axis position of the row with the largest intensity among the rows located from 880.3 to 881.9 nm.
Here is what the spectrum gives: 881.400 nm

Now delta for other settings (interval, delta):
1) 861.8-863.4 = 863.322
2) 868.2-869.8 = 868.306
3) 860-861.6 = 861.139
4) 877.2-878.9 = 878.361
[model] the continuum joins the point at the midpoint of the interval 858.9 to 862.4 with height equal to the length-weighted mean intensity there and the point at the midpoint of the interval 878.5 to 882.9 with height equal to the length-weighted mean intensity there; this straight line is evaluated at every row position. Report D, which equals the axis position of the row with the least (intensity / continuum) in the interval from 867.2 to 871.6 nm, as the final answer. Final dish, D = 868.906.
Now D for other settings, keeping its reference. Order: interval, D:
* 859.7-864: 863.521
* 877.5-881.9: 879.373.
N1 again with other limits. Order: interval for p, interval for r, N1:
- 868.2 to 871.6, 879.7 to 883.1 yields 15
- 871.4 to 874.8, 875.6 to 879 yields -13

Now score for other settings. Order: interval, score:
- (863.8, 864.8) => 864.118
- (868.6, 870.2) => 870.108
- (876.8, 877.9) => 876.946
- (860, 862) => 861.139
